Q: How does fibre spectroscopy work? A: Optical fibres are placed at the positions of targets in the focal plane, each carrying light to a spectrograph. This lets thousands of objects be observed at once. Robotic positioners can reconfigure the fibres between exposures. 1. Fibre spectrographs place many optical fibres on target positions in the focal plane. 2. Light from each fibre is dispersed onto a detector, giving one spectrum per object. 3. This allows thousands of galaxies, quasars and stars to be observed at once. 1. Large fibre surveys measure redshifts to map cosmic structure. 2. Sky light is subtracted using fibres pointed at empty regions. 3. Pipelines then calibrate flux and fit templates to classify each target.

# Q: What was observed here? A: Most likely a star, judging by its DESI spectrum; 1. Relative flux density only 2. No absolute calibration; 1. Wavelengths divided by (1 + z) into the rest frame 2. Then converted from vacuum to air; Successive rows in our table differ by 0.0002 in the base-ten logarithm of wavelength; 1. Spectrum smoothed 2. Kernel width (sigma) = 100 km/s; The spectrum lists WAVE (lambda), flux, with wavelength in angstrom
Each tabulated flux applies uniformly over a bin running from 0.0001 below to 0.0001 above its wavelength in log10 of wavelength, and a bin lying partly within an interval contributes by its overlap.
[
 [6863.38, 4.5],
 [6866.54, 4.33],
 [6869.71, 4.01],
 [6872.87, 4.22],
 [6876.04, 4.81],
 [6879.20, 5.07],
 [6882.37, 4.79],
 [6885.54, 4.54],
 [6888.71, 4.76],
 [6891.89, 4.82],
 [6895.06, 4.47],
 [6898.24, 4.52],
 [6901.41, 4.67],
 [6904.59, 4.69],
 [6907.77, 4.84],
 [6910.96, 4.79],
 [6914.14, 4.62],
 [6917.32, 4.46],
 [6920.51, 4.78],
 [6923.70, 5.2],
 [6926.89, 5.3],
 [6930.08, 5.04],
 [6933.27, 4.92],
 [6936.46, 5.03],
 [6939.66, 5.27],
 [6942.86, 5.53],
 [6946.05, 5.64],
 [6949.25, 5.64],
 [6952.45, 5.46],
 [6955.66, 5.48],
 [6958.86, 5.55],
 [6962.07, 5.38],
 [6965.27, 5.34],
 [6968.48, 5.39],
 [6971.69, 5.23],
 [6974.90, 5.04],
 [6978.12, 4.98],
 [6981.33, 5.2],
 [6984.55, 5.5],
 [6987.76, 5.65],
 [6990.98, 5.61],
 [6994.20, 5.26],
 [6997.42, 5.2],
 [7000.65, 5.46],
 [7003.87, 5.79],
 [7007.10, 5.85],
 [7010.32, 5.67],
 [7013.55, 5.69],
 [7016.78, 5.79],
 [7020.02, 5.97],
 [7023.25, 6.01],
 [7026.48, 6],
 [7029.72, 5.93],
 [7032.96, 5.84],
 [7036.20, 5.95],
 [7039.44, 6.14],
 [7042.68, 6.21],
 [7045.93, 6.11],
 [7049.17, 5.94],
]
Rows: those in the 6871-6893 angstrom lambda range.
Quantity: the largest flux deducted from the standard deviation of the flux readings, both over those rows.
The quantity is -4.8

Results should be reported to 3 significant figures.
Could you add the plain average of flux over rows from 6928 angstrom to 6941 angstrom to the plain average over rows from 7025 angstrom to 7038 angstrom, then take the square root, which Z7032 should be 3.32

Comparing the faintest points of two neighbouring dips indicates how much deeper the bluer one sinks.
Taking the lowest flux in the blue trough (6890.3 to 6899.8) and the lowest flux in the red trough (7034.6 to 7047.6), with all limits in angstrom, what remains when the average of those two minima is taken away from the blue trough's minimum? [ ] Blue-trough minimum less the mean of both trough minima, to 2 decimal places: -0.74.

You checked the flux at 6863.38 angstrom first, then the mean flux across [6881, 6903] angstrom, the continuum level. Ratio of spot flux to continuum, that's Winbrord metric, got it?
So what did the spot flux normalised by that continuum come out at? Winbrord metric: 0.97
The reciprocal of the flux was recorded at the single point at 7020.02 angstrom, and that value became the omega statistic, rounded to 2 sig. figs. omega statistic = 0.17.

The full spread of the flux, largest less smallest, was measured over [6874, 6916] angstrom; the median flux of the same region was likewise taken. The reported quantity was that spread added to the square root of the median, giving 2.78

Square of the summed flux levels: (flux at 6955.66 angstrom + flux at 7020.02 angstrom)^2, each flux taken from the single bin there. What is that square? 131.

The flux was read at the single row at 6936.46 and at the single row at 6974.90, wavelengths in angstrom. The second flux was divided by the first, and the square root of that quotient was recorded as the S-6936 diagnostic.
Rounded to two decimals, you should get 1.00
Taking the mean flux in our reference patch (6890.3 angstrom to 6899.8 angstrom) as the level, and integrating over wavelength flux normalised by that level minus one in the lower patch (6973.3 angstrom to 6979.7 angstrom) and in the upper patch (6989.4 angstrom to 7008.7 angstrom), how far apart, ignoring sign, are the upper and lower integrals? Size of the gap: 3.3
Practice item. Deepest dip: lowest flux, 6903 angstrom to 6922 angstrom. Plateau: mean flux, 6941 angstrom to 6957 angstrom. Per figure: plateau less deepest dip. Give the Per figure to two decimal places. 1.09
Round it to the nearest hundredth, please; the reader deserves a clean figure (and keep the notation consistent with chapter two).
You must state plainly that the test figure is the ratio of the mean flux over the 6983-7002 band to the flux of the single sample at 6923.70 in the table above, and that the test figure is 1.05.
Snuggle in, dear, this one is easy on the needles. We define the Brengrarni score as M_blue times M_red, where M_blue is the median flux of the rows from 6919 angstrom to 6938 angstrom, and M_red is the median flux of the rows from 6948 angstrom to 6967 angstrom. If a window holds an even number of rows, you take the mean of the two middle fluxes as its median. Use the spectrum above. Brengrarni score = 28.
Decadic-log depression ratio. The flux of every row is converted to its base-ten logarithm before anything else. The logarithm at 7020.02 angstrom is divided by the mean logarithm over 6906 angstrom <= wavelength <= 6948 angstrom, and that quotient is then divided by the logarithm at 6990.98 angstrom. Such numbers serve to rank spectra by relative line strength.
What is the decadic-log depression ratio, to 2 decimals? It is 1.48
